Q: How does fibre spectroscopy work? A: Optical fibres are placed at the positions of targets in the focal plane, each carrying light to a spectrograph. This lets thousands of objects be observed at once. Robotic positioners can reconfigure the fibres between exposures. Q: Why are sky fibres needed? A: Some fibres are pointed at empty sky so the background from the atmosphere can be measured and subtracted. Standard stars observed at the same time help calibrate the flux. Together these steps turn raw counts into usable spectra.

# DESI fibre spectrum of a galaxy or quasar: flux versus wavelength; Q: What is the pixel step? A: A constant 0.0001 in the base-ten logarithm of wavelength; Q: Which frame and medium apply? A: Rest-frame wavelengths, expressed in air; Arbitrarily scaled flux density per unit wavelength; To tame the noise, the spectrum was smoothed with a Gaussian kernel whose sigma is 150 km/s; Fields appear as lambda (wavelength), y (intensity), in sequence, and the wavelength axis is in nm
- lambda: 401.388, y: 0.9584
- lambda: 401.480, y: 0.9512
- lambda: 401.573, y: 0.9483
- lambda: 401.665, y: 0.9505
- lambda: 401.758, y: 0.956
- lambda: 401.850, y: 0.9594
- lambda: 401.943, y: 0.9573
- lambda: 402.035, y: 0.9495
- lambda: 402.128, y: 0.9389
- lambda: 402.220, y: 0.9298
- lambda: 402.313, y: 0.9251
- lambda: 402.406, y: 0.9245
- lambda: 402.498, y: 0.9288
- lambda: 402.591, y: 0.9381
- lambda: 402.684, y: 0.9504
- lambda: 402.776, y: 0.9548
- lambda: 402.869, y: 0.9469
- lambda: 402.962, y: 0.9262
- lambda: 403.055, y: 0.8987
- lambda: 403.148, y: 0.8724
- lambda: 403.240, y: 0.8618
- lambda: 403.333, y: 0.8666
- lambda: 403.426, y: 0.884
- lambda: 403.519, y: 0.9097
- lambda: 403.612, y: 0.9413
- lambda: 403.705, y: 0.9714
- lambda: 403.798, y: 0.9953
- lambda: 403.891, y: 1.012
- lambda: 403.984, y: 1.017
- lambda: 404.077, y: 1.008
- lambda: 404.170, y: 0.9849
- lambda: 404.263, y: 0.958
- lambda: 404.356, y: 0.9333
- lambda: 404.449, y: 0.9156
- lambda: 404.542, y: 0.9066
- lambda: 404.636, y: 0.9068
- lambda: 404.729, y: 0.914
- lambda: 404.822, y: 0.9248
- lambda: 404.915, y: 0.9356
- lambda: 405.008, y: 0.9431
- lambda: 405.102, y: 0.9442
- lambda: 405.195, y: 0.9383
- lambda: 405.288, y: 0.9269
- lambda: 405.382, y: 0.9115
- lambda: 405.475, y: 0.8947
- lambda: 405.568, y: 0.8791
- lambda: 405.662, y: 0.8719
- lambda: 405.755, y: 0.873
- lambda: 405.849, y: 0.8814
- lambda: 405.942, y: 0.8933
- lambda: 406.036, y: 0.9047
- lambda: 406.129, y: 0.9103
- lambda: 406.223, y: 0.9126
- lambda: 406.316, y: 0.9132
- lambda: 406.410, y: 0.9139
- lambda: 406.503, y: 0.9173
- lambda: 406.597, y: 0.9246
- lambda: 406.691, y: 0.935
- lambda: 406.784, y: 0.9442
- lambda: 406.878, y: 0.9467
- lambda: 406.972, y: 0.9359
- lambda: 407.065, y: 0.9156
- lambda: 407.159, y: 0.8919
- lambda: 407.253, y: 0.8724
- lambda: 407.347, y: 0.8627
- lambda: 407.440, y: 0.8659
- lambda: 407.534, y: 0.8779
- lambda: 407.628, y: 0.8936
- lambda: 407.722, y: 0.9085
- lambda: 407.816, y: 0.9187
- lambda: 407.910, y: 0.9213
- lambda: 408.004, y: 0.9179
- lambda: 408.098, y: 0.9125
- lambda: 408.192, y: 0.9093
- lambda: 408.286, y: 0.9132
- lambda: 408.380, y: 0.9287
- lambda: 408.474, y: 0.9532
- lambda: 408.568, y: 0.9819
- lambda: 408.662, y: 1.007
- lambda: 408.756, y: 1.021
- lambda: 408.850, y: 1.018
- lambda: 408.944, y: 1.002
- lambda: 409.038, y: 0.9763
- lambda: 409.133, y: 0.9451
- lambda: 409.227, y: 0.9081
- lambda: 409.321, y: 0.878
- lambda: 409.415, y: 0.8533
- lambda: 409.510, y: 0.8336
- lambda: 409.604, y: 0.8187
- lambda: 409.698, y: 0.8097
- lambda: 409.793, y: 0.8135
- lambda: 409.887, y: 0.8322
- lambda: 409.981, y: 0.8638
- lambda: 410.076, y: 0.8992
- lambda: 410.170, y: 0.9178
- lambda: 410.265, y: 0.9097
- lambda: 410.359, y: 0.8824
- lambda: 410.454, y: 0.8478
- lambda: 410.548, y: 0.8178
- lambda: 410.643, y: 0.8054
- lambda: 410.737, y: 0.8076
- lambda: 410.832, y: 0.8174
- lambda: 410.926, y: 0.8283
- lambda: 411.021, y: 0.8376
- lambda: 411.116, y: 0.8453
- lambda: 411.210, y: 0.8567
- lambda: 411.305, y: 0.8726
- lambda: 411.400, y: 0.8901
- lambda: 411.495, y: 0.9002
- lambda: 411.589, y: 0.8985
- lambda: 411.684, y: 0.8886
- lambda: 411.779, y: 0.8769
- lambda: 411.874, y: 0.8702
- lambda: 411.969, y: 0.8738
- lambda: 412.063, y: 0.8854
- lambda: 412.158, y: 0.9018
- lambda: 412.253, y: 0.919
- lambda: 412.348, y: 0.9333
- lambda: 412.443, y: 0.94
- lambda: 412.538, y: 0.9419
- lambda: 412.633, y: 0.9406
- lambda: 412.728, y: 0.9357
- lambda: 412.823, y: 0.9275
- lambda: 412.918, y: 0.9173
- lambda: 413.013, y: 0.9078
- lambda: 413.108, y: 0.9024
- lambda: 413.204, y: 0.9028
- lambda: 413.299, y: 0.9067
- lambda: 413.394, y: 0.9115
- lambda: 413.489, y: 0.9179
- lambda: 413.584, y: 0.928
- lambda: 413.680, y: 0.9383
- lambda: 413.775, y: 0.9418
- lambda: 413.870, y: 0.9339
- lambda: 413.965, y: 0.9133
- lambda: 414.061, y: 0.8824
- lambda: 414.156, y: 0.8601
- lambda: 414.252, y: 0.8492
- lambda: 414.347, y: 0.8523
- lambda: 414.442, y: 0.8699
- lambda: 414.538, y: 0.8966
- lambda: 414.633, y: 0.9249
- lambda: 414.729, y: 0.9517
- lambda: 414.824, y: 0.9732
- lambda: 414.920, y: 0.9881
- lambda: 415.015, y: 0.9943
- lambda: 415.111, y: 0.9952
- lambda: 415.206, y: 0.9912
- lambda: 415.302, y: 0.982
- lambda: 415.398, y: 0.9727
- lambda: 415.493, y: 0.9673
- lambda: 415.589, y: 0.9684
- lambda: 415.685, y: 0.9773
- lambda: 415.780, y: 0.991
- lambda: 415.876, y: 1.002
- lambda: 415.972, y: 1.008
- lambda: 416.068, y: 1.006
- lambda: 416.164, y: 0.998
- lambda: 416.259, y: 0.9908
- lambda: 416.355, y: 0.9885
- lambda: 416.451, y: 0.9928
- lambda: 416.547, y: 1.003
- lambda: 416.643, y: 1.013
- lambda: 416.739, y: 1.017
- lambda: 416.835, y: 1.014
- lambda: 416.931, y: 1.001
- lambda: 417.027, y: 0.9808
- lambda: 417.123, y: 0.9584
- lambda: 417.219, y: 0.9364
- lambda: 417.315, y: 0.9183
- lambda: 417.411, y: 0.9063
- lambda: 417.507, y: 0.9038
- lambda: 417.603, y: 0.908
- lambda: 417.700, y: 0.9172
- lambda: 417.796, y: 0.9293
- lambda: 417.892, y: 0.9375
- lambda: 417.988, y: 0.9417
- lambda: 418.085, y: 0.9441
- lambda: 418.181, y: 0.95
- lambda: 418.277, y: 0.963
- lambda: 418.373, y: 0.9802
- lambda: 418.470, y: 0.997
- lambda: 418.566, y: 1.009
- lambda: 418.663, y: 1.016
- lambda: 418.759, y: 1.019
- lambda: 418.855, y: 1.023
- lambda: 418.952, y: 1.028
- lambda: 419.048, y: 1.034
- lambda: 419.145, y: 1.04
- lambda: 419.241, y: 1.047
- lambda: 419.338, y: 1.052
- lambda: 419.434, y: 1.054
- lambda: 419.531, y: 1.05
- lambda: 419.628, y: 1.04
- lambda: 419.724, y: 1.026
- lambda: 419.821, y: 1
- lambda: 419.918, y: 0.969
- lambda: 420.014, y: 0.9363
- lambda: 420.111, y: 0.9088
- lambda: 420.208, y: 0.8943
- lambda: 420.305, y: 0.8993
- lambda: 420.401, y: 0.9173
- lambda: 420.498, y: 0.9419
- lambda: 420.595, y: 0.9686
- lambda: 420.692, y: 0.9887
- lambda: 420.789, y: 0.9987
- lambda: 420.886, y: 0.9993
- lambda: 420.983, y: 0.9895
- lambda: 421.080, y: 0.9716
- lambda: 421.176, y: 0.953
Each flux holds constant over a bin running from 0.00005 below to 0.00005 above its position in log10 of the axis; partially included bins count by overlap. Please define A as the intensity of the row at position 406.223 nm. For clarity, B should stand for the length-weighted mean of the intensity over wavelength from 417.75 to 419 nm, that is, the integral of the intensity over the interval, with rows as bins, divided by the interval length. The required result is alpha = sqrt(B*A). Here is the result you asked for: 0.95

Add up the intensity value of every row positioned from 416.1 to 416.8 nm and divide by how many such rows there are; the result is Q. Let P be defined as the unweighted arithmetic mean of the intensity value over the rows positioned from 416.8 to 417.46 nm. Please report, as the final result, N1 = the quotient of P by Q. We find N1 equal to 0.96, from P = 0.959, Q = 1.00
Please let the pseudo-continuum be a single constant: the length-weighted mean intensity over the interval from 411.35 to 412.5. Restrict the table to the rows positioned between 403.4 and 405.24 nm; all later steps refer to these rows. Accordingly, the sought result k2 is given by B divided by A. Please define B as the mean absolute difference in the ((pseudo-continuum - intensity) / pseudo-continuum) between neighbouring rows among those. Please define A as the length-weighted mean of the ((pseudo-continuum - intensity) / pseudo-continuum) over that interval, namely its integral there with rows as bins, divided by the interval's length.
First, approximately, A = -0.05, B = 0.017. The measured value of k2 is -0.3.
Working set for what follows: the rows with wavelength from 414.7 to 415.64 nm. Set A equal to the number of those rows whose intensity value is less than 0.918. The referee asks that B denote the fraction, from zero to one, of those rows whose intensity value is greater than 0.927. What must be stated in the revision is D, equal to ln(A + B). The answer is 0.0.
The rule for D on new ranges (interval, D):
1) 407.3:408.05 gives 1.8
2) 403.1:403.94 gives 1.7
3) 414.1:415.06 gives 1.7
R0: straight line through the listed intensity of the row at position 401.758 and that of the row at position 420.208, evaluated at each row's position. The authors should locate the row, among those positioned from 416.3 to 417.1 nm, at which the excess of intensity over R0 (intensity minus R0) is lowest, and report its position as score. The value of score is 417.027 nm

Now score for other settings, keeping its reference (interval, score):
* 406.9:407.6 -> 407.347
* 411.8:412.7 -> 411.874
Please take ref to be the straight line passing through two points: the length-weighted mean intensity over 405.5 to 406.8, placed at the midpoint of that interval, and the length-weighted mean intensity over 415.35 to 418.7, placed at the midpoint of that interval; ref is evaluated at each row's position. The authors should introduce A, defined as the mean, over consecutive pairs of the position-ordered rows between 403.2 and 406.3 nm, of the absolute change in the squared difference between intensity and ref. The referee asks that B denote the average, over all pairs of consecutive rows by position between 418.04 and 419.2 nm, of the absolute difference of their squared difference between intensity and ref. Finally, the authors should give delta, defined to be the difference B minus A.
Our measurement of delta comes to -0.0008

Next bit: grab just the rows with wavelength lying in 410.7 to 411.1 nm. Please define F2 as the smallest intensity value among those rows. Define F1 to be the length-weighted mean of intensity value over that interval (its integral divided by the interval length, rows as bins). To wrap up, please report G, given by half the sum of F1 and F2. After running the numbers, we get 0.82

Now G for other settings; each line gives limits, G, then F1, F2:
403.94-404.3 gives 0.98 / 0.99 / 0.958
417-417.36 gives 0.93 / 0.95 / 0.9183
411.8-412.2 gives 0.88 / 0.88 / 0.8702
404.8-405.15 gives 0.93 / 0.94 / 0.9248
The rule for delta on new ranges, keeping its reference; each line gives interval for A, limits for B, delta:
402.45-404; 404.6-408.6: -0.0011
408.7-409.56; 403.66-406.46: -0.0012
